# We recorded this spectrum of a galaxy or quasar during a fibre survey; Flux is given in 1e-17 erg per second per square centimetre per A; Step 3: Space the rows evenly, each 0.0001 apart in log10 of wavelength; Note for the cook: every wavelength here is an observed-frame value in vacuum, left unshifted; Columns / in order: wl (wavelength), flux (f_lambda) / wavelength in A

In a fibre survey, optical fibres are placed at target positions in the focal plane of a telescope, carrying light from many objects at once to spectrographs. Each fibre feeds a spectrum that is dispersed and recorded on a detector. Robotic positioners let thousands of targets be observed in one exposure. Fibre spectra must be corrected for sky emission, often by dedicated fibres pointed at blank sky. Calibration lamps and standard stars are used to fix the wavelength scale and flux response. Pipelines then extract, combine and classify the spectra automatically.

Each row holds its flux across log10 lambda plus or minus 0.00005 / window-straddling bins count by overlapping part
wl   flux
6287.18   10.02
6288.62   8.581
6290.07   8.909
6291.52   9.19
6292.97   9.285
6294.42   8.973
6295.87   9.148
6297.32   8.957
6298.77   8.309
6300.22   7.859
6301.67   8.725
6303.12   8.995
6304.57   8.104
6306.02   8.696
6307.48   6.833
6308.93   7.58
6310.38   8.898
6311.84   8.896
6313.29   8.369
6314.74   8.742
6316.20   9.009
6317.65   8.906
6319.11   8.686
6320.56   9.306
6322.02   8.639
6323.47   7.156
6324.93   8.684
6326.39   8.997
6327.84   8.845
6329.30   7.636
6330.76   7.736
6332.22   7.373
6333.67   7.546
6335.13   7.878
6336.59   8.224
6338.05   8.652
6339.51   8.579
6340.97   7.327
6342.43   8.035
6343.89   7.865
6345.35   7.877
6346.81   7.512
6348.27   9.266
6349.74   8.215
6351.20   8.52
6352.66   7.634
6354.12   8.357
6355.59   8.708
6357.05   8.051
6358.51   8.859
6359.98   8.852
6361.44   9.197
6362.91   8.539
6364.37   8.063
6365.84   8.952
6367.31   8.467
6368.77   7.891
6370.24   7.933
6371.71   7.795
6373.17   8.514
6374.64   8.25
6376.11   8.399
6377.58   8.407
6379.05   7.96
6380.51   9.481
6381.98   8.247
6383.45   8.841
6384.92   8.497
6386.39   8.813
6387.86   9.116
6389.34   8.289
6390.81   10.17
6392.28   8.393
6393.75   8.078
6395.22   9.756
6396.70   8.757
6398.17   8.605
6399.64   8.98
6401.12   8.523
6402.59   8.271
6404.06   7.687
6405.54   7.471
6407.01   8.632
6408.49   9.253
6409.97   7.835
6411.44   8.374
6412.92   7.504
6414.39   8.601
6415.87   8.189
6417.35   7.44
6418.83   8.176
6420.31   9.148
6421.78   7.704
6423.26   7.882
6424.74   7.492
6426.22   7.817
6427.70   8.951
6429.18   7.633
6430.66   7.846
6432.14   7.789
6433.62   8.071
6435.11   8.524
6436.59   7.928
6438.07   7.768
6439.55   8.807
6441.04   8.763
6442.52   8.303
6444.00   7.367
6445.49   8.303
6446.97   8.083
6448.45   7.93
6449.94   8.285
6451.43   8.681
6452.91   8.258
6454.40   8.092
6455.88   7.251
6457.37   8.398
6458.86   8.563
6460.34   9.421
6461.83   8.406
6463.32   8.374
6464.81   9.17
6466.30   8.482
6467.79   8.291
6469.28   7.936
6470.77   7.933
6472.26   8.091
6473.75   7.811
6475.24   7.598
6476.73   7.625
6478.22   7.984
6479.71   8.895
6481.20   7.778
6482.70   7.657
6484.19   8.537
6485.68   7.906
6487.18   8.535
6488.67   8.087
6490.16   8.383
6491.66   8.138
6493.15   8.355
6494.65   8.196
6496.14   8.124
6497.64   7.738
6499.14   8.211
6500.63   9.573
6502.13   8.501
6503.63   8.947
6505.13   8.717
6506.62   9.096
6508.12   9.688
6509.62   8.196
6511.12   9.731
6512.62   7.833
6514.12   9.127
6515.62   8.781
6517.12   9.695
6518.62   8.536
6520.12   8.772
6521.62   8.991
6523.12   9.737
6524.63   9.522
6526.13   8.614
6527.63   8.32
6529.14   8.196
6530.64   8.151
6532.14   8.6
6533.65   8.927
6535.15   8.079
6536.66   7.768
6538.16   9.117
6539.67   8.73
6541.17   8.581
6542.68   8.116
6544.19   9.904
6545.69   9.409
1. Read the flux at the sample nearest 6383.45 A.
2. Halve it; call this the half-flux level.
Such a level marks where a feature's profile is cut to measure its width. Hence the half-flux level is 4.42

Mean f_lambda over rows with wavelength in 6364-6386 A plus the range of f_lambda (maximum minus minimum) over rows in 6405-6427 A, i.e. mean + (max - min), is 10.2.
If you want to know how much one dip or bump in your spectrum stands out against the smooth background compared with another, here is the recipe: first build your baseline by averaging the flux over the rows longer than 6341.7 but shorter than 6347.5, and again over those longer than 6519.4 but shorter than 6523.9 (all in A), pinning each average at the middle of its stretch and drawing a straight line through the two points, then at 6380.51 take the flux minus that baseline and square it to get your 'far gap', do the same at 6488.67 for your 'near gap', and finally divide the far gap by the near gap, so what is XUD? 2.8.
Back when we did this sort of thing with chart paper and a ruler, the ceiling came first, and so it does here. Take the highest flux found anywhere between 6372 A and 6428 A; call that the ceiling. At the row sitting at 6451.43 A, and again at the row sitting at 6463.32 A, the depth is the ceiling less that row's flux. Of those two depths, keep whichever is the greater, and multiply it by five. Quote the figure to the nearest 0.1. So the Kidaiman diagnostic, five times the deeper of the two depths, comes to 9.0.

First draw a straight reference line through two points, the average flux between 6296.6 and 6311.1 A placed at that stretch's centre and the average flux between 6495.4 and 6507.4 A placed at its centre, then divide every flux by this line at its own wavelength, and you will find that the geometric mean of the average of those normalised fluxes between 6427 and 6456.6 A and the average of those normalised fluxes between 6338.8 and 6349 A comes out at 0.96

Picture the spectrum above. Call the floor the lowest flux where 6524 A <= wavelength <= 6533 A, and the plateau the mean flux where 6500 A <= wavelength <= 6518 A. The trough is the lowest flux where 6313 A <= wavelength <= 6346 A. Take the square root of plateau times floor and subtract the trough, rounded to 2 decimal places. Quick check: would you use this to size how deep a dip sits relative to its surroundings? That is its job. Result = 1.40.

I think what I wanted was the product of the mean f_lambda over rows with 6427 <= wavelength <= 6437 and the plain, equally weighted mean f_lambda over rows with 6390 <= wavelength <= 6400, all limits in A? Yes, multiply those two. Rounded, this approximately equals 73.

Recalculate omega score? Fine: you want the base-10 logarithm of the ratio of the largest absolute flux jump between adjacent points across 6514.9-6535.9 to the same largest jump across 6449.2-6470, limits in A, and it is 0.0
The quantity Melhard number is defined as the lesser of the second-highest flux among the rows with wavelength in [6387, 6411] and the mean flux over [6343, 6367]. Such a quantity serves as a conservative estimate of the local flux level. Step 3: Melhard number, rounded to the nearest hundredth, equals 8.40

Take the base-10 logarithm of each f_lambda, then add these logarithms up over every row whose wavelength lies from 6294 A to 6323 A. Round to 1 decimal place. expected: 18.6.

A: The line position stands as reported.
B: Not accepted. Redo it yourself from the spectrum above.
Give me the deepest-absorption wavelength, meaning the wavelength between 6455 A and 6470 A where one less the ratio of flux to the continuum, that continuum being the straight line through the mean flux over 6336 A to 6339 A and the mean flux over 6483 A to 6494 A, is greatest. 6455.88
